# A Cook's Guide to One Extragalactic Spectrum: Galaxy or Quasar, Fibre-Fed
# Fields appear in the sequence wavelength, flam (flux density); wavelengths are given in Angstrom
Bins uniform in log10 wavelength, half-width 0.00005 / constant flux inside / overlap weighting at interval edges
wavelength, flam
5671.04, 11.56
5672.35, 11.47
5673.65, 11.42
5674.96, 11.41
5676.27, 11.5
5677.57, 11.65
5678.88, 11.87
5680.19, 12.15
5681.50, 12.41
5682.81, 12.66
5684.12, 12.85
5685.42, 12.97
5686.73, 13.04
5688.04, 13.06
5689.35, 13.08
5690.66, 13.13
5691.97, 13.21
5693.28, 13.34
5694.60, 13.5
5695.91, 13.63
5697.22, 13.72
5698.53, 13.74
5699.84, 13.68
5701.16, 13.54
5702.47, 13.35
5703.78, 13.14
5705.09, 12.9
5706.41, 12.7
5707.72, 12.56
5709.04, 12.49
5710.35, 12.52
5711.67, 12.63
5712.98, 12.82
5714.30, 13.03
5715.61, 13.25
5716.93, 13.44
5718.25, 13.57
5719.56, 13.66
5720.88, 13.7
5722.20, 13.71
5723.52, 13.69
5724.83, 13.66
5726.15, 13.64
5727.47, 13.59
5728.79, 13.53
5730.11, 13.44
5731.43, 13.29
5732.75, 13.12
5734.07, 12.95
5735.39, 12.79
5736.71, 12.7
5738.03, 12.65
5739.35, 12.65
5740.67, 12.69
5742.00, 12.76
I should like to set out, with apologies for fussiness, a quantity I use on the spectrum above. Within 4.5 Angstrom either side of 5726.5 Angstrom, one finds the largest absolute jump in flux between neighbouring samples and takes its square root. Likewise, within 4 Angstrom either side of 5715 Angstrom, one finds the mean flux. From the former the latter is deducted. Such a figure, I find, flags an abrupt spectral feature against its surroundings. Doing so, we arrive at -12.8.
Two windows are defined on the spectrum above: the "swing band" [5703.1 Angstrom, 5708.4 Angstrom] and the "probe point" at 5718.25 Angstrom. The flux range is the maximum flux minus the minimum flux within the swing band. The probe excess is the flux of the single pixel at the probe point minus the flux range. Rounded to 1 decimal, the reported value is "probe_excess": 13.0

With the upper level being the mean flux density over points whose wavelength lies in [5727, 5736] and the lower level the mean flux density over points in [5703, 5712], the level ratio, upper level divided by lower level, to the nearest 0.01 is 1.04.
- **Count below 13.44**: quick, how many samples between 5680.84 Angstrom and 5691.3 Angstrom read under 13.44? 8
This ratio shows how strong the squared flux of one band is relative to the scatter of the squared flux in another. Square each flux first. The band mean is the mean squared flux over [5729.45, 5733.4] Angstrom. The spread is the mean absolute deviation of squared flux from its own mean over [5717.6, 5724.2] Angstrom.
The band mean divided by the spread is 158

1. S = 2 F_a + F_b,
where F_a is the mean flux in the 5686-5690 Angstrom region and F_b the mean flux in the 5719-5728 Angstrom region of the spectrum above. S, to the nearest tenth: 39.8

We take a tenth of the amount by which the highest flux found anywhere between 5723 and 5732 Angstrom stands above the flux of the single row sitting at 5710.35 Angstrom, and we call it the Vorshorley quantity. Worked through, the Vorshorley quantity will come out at 0.117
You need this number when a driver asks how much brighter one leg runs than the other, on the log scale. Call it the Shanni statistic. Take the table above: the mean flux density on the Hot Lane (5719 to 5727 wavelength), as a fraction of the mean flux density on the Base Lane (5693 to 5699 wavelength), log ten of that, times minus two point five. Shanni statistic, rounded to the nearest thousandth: -0.007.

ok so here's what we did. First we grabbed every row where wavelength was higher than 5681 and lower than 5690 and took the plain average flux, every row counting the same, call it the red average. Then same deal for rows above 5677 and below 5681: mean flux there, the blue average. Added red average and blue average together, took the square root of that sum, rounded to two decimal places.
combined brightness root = 4.98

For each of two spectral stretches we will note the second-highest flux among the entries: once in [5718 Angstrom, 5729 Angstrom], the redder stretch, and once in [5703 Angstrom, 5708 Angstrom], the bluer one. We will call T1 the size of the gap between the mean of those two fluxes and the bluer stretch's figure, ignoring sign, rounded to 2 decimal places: 0.40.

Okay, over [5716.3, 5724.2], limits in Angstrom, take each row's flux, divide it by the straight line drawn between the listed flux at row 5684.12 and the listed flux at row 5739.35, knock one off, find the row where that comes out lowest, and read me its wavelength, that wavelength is 5716.93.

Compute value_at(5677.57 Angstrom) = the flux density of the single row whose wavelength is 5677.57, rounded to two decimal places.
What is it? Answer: 11.65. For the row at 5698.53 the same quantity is 13.74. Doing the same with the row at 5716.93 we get 13.44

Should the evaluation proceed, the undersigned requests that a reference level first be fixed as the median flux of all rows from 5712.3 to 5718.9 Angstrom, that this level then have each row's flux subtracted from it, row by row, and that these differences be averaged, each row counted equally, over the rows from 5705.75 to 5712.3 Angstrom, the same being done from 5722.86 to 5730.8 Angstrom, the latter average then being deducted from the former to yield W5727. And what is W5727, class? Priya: 1.0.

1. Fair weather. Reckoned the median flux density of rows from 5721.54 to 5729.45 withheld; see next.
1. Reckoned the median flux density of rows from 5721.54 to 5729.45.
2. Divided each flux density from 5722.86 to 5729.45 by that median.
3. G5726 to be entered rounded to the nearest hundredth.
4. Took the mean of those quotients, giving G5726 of 1.00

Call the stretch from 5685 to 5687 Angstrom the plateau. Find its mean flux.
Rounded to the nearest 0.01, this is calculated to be 13.00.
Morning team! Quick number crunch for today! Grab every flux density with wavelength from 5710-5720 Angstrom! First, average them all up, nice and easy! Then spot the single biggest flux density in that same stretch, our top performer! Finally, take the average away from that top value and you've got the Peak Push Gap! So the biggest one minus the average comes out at 0.54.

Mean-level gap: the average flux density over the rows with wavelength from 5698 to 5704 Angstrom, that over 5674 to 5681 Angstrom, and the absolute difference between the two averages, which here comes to 1.8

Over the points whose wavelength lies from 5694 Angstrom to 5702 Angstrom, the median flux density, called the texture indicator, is 13.7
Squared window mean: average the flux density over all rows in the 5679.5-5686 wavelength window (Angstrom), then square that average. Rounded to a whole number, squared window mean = 159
